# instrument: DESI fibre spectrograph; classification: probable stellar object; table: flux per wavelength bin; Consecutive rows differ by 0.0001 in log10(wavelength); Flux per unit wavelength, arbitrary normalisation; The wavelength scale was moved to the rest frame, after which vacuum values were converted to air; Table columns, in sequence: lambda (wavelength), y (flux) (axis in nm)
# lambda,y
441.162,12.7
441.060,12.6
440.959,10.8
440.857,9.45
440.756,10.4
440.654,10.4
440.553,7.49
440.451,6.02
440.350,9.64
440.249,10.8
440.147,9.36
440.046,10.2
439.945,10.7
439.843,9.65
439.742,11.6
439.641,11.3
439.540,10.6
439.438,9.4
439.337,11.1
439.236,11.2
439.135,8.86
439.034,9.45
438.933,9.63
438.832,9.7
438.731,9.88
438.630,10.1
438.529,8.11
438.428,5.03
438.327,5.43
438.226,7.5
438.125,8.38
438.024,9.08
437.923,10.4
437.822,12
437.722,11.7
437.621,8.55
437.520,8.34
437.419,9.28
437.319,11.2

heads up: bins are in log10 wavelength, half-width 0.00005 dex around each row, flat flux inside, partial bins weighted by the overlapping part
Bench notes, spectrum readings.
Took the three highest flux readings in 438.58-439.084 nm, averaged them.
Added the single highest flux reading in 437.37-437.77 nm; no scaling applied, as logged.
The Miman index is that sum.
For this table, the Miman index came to 21.6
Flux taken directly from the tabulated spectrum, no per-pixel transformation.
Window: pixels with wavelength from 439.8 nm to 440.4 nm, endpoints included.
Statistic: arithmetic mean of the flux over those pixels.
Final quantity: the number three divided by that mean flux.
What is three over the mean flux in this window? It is 0.298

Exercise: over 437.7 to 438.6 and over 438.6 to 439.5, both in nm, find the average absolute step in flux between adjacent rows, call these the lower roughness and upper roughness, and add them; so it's 1.97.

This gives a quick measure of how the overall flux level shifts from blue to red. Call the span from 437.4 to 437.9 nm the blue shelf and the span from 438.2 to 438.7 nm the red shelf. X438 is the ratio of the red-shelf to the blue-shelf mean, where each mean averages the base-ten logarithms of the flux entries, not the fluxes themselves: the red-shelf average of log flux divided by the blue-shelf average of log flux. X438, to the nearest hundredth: 0.85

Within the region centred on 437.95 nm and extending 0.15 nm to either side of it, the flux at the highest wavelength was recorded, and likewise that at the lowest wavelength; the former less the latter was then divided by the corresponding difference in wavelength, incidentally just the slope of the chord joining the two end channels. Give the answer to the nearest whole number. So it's -14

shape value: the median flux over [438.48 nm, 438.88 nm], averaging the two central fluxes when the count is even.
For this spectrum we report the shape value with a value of 9.79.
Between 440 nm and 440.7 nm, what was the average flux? 9.1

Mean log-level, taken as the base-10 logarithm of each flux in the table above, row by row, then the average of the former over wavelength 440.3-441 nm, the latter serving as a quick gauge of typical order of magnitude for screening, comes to 0.95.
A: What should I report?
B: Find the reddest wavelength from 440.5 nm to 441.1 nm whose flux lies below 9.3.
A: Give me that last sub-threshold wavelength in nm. 440.553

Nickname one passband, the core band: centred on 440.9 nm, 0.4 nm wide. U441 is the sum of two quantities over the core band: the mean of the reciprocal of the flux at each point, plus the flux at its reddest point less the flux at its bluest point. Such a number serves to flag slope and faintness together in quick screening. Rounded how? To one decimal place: 2.3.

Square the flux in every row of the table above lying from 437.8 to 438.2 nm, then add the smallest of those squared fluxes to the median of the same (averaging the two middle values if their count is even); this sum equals 166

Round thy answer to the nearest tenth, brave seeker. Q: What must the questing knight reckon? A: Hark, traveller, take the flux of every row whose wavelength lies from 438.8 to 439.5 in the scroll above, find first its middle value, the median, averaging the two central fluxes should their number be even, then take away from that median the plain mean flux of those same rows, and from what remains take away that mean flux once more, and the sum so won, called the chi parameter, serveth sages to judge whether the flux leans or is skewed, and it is -10.2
